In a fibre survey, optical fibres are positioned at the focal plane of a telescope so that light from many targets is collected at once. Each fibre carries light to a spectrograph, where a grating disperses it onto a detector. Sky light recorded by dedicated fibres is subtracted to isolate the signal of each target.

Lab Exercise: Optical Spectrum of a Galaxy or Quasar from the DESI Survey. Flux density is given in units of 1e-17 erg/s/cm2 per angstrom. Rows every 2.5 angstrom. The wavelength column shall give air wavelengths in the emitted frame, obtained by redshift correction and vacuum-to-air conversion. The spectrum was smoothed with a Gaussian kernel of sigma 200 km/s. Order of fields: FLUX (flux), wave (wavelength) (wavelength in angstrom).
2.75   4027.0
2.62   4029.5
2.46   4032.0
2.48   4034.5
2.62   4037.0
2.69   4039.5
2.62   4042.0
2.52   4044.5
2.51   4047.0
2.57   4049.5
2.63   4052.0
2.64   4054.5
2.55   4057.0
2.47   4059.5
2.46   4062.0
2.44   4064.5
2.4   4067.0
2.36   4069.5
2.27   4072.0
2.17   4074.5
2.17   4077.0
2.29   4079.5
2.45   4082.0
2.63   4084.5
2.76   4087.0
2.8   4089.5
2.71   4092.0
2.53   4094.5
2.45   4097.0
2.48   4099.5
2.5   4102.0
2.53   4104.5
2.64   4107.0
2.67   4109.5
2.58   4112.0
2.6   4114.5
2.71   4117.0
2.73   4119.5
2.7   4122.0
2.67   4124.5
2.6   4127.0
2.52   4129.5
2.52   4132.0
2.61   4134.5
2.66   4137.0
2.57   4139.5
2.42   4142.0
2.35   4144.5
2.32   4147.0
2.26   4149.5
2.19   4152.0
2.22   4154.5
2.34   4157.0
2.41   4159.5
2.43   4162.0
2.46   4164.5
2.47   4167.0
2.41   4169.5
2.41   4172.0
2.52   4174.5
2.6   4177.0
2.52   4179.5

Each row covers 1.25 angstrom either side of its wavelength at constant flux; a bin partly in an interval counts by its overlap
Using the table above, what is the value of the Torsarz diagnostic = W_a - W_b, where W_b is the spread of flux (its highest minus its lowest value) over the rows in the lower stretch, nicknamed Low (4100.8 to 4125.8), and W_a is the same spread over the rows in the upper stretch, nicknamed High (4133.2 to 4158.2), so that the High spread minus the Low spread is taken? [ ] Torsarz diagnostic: 0.2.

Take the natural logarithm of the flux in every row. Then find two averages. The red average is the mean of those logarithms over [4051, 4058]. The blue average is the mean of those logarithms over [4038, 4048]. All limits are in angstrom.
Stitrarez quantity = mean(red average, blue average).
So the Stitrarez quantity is 0.95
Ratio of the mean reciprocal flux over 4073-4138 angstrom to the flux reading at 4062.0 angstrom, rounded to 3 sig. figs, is 0.159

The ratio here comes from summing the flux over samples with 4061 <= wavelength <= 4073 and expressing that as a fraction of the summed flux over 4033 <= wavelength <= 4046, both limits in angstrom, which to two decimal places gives 0.92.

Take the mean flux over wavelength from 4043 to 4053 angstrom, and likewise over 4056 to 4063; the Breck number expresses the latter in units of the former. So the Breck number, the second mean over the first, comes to 0.97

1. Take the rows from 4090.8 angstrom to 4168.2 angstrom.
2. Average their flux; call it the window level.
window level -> 2.51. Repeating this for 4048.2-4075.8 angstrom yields 2.45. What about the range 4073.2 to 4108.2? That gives 2.51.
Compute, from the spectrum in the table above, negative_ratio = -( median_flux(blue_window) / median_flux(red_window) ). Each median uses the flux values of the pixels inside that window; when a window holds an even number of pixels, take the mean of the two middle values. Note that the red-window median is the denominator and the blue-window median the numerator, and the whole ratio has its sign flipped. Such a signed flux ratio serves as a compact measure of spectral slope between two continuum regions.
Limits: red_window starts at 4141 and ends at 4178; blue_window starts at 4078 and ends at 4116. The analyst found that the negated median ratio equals -1.07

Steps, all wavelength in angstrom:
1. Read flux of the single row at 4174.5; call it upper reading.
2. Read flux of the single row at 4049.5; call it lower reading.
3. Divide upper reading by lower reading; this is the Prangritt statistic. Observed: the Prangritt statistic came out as 0.98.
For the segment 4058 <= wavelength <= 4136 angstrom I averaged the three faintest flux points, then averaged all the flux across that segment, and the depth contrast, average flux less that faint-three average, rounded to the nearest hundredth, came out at 0.33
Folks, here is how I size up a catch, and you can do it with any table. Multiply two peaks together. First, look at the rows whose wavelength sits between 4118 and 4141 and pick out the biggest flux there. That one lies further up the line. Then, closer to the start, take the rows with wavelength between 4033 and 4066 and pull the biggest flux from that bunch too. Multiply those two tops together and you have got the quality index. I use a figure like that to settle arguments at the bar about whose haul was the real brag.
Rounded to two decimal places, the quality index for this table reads 7.34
